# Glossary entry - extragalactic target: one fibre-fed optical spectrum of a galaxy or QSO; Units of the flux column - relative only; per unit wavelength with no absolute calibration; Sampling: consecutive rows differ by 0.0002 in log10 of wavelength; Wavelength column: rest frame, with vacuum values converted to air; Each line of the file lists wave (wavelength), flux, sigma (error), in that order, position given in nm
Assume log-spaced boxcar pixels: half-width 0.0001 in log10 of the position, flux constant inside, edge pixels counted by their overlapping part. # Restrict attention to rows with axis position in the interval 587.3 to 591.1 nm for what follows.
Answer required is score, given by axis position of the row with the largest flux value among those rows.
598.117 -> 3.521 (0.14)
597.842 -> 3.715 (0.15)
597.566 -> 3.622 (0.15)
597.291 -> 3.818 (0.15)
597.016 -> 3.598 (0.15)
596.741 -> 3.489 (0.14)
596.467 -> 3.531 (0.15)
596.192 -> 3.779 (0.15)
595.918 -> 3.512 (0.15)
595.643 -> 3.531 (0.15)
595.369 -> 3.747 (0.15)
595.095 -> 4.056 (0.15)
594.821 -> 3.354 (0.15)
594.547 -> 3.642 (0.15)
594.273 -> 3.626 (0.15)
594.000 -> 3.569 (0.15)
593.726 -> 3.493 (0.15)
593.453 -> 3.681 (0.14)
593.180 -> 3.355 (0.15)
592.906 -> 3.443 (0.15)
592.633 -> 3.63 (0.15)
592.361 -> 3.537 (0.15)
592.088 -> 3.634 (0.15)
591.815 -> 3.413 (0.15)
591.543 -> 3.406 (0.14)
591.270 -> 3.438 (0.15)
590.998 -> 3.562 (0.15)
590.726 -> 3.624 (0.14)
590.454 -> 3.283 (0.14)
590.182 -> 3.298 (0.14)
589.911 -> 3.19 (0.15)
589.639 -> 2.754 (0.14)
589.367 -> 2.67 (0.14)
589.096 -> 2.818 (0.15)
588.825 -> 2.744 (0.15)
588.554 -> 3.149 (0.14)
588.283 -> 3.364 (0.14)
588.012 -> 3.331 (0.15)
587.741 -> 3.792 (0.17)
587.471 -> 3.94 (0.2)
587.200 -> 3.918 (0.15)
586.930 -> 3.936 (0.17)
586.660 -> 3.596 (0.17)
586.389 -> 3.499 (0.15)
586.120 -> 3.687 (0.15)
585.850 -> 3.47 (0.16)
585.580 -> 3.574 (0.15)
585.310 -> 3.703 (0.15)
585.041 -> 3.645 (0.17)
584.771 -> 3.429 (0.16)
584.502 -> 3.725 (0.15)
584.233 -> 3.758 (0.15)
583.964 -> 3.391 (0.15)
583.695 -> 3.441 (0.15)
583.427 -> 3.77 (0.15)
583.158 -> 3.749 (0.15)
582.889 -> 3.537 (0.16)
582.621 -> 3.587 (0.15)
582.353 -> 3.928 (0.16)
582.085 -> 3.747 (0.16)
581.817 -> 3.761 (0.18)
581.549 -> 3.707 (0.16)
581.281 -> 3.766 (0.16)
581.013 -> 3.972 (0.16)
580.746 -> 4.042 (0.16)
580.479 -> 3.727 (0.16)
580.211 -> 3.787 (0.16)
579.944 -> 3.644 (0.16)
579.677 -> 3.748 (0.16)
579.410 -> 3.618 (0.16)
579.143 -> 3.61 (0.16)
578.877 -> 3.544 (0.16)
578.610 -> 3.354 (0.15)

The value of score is 587.471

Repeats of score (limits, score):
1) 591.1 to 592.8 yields 592.088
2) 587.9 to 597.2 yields 595.095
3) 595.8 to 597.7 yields 597.291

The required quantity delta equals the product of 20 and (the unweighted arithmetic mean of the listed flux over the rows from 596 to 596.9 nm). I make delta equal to 72.0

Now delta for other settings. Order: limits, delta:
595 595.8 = 75.6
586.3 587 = 73.5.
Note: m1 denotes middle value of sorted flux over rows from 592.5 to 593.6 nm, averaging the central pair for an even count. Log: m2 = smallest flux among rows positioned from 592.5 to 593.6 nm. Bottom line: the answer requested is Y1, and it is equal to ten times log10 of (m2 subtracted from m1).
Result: -7.4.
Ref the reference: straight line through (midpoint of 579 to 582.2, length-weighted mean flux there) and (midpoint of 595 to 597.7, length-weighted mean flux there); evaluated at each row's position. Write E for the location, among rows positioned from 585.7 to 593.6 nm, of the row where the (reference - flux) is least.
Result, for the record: 587.471 nm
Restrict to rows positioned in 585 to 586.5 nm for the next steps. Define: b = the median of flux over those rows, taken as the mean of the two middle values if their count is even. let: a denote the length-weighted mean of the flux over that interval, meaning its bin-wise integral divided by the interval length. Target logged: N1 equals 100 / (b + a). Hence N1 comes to 13.9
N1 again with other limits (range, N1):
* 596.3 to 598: 13.8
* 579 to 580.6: 13.6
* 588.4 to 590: 17.6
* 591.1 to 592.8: 14.3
